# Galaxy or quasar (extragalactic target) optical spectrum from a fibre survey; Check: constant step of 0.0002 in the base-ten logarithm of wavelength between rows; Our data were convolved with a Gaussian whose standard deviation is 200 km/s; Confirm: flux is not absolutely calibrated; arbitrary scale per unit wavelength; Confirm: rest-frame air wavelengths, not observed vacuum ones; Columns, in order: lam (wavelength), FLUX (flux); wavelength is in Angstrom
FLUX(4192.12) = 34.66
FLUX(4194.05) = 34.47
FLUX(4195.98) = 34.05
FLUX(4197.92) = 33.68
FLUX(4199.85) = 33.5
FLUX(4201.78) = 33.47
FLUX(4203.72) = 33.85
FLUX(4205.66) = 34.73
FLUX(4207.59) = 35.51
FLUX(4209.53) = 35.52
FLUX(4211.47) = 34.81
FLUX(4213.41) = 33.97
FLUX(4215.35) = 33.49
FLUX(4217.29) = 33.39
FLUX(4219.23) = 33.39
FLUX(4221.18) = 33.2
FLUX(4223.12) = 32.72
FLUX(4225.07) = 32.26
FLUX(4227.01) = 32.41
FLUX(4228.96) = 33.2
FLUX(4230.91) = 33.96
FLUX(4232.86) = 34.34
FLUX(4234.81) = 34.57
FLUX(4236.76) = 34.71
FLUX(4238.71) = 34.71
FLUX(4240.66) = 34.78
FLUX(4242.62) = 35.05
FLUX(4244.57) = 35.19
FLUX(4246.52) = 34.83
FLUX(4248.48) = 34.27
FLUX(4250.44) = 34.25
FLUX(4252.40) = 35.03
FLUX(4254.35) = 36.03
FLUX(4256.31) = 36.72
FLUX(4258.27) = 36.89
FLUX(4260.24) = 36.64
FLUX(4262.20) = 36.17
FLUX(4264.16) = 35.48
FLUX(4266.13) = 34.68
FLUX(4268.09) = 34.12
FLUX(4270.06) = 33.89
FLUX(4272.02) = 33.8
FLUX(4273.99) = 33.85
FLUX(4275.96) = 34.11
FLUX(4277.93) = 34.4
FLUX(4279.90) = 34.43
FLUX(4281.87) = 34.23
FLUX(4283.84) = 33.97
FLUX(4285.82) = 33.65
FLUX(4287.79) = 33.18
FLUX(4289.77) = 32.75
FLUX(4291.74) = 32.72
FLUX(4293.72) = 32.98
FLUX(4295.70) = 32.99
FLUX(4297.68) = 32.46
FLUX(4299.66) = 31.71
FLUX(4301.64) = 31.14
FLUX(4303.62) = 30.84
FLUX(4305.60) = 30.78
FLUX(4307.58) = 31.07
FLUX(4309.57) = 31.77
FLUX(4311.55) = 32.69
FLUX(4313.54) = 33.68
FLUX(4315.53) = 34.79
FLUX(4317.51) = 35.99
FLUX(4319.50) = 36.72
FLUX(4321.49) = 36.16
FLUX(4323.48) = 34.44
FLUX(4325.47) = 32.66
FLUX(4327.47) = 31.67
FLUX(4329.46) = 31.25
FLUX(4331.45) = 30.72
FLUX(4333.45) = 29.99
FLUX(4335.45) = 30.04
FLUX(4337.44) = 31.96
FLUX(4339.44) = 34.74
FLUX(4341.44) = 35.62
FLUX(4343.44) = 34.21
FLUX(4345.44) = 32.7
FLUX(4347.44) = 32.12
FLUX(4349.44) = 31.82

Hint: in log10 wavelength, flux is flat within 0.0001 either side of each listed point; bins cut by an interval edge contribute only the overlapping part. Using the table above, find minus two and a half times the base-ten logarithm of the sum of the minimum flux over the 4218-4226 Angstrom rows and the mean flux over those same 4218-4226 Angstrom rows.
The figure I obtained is -4.53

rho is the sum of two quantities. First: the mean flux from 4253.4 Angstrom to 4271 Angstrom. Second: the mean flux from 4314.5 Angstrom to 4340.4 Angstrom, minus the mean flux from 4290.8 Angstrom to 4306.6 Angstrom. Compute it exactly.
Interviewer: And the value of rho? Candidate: 36.8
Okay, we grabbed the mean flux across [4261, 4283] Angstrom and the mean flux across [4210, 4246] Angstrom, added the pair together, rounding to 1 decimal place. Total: 68.4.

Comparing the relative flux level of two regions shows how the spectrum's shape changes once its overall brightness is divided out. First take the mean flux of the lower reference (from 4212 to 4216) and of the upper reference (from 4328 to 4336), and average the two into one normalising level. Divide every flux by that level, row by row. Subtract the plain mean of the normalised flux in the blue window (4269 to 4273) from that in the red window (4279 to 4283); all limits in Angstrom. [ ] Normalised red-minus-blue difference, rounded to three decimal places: 0.015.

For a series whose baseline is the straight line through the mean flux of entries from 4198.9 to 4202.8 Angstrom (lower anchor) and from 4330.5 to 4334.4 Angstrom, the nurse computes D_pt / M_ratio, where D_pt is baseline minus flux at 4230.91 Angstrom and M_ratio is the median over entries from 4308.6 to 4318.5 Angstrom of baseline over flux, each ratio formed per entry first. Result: -1.3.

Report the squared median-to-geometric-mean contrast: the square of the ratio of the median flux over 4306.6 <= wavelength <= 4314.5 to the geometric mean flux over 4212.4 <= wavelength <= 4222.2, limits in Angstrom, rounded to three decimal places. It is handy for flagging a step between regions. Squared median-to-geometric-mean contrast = 0.926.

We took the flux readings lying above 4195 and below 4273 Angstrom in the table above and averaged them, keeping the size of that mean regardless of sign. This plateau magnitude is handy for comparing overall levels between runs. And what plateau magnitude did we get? 34.4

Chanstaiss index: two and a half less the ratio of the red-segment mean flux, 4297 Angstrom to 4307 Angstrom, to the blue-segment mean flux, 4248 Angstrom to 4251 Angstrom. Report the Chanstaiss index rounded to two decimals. 1.58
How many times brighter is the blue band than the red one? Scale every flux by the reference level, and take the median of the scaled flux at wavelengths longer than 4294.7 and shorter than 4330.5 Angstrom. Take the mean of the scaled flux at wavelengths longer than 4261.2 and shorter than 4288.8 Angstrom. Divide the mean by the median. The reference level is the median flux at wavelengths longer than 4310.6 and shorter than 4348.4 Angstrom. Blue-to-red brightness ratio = 1.05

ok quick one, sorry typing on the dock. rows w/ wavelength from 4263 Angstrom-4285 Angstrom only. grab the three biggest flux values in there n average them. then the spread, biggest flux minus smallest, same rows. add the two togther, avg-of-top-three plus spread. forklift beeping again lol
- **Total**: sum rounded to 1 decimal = 36.5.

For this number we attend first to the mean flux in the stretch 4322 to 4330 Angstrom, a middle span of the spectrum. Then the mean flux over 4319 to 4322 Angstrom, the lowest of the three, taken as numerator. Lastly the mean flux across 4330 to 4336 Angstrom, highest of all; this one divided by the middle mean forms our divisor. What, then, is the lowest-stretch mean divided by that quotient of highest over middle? 39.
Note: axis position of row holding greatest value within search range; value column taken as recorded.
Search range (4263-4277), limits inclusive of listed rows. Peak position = 4264.16 Angstrom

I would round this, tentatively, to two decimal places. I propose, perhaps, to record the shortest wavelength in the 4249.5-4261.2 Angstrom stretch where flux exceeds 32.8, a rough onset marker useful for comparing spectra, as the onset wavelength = 4250.44 Angstrom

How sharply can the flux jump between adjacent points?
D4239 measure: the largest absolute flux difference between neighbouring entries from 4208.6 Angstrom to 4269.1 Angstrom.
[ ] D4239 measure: 1.00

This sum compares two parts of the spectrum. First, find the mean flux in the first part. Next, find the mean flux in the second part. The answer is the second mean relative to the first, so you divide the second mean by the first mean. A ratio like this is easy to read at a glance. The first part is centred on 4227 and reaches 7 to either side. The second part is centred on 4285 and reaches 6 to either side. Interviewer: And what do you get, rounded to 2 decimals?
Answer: 1.02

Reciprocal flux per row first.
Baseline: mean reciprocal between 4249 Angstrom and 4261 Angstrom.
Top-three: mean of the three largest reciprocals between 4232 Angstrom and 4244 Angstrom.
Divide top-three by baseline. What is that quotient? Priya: 1.04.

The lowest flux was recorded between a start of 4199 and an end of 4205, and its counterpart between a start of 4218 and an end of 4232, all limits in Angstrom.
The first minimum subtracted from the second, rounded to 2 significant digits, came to -1.2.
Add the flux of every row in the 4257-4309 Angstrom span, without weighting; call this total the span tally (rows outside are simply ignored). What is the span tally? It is 873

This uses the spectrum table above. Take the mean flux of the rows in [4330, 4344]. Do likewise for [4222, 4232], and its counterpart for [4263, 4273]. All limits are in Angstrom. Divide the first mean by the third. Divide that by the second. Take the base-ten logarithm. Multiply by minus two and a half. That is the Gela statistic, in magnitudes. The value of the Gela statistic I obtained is 3.86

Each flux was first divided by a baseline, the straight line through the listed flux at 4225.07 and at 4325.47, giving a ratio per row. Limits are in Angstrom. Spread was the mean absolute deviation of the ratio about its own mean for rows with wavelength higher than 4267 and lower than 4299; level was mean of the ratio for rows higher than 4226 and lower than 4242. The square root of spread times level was 0.14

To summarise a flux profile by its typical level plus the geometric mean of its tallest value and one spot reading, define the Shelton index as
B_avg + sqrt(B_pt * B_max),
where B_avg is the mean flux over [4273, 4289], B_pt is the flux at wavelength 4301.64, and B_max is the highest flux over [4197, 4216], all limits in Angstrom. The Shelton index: 67.2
